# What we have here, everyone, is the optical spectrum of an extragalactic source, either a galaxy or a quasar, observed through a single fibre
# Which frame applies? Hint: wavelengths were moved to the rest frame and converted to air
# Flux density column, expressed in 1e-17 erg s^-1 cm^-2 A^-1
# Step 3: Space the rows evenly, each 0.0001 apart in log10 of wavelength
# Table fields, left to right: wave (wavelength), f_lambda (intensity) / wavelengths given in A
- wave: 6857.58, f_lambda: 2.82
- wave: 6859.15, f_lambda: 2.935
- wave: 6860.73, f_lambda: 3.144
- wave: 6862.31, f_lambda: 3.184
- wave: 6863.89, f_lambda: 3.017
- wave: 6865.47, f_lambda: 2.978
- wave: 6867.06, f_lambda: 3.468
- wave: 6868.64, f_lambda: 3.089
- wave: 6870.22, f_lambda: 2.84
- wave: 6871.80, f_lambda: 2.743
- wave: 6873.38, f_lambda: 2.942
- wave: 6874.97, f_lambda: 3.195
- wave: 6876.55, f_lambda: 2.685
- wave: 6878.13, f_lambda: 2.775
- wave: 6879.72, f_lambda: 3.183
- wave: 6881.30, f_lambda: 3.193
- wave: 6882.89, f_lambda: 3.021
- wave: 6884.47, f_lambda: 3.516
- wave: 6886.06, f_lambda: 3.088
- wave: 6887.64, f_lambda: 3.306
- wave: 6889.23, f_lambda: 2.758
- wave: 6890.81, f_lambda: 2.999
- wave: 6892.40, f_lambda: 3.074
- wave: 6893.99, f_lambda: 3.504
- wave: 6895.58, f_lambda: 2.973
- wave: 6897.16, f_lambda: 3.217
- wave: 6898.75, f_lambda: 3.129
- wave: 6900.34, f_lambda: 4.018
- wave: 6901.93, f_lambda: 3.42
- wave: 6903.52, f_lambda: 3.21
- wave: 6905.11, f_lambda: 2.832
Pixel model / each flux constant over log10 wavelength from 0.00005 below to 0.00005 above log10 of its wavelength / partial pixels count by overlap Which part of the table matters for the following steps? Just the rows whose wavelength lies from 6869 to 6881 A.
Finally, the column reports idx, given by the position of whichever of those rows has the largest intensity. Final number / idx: 6874.97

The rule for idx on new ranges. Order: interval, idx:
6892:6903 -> 6900.34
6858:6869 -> 6867.06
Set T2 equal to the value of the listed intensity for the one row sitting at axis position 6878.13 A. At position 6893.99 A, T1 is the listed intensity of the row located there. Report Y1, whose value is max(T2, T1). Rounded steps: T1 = 3.504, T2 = 2.775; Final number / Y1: 3.50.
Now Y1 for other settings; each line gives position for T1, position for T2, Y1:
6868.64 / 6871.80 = 3.09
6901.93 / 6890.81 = 3.42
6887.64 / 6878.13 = 3.31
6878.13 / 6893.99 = 3.50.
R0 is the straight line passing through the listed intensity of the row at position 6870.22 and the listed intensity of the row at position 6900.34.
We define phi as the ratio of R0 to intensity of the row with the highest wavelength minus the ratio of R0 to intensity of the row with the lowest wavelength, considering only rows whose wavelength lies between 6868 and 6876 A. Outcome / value 0.05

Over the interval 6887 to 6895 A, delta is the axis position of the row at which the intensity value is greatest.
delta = 6893.99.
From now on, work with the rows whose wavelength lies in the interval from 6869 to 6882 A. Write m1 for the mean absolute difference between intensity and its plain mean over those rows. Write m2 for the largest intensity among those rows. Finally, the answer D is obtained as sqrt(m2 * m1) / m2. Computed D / 0.240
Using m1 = 0.184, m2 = 3.195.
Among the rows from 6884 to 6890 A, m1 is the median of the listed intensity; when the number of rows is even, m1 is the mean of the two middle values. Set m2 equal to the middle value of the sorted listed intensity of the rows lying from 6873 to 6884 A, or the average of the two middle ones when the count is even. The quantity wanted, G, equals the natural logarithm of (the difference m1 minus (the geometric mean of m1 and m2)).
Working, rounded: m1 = 3.20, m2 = 3.02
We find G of -2.4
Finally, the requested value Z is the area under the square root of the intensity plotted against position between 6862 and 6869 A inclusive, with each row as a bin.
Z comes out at 12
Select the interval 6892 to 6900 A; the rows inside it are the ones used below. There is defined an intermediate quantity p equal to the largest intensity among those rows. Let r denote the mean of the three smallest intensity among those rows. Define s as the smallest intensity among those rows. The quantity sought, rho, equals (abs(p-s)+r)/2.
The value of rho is 1.79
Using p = 3.504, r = 3.06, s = 2.973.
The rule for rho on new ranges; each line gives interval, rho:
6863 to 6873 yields 1.79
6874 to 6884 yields 1.67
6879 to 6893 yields 1.84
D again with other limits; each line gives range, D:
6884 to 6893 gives 0.233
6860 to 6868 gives 0.197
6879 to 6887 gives 0.190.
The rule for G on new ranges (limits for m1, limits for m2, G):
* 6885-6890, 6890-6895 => -5.0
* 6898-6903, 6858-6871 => -1.7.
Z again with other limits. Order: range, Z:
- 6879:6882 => 5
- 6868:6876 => 14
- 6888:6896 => 14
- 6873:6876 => 5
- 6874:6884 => 17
